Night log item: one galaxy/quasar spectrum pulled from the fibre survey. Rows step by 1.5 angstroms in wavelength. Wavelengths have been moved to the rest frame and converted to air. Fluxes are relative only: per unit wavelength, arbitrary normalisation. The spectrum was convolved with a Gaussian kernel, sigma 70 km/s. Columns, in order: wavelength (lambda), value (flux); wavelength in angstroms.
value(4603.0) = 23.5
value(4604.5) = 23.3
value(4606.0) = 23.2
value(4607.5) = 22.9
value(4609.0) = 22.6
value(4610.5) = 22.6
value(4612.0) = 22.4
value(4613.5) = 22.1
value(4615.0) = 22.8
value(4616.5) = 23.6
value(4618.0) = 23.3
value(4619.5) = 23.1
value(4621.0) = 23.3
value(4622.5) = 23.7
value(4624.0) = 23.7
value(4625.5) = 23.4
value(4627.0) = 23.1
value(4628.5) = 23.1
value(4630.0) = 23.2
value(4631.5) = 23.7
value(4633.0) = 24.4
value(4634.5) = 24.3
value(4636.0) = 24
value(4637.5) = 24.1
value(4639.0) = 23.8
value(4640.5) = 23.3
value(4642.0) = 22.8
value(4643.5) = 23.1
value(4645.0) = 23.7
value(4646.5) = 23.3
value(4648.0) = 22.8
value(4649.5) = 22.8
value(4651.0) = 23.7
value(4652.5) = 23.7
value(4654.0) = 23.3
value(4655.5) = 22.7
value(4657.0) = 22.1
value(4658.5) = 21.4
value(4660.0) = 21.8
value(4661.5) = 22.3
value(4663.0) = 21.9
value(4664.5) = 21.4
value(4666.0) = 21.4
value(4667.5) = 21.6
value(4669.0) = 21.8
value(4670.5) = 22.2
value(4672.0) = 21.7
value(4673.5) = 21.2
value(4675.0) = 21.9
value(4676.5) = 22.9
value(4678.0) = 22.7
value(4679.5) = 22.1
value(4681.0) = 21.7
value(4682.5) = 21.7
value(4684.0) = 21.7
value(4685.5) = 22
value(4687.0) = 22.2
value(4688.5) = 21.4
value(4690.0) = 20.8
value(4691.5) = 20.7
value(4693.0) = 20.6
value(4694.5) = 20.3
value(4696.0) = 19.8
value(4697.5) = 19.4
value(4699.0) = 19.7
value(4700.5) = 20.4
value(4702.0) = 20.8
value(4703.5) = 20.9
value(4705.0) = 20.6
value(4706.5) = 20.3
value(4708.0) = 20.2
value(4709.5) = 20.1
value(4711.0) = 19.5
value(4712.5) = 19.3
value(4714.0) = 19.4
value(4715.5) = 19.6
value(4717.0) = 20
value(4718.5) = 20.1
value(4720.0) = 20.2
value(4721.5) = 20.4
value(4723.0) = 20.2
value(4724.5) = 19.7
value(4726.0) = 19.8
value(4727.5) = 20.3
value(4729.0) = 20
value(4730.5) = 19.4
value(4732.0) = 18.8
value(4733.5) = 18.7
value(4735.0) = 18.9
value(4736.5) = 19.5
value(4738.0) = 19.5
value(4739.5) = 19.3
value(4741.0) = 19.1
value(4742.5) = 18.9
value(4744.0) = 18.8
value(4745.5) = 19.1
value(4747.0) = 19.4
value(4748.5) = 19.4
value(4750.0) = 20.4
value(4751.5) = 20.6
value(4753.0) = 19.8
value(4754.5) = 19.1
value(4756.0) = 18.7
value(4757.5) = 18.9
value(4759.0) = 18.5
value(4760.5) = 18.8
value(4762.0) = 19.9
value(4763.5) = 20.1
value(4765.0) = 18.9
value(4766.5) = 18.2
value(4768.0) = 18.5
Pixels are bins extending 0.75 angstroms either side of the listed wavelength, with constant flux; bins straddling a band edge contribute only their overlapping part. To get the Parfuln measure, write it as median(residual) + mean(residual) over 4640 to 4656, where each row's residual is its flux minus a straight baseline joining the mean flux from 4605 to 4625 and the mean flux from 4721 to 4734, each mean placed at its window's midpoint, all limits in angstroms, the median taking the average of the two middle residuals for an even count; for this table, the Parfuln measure 2.2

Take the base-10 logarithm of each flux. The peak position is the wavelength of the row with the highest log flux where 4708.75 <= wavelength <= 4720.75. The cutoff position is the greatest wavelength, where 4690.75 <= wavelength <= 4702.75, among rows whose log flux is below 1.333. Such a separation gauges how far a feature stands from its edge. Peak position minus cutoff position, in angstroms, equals 18.0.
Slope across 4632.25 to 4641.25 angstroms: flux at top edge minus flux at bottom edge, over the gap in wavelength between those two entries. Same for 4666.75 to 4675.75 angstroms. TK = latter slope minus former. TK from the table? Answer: 0.19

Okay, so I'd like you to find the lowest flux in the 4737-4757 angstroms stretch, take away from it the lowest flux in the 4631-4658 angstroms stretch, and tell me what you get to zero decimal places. -3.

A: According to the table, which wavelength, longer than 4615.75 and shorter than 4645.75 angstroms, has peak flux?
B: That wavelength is 4633.0 angstroms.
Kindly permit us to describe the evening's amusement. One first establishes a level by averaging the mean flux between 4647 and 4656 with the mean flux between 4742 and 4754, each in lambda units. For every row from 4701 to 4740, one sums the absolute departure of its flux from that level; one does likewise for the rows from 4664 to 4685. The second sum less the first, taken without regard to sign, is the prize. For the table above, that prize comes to 33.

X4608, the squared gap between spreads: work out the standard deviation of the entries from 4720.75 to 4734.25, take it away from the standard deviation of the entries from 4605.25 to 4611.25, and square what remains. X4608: 0.11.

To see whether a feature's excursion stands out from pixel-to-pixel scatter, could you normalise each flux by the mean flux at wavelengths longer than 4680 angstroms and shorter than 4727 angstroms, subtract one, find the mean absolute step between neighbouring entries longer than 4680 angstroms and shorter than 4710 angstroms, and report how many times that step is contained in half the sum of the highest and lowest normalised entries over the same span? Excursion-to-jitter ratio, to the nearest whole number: 1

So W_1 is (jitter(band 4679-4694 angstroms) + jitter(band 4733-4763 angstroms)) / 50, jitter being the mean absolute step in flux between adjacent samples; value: 0.0131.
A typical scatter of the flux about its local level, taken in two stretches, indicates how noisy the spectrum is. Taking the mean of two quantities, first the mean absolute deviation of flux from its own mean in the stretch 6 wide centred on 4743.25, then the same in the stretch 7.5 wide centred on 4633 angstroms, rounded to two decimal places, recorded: 0.25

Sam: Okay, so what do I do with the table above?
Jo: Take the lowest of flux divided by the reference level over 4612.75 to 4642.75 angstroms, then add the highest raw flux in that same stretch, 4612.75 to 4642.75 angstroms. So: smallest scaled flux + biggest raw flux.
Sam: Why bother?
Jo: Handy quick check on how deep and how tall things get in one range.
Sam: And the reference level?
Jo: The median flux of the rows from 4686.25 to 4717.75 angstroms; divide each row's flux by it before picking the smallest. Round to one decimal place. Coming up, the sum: 25.5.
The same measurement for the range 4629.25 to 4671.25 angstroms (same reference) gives 25.5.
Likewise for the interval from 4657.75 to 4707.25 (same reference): 23.9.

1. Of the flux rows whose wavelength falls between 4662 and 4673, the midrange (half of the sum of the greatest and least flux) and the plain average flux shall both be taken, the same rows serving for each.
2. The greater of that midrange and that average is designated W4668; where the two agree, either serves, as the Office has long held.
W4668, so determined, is 21.8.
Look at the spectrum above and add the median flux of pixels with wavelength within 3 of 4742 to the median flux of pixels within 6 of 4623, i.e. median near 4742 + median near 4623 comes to 42.3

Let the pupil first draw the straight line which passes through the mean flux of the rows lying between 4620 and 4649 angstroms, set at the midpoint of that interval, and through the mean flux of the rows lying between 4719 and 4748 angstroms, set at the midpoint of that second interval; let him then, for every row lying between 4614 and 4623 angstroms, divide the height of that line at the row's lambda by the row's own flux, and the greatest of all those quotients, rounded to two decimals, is 1.07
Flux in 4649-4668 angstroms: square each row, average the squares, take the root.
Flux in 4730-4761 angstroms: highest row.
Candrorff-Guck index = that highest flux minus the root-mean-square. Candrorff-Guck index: -1.7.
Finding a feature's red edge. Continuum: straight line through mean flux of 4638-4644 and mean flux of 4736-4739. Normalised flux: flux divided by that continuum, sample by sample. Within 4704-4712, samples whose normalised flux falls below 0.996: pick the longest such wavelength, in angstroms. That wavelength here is 4711.0 angstroms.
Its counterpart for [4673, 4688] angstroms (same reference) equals 4673.5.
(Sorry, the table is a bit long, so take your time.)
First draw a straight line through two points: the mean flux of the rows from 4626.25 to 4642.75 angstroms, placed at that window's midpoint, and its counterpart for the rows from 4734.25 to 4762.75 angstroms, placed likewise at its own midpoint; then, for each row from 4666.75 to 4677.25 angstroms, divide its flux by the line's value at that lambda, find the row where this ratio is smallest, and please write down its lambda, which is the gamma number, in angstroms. 4673.5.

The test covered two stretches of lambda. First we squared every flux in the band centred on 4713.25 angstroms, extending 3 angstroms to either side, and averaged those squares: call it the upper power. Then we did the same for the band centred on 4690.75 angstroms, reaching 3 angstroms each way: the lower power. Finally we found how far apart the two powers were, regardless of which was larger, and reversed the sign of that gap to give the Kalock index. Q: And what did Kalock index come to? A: -58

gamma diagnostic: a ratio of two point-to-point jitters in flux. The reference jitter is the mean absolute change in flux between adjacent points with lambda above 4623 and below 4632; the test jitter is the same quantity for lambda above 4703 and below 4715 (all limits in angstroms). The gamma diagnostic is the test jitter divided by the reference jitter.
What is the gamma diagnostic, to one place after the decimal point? 1.0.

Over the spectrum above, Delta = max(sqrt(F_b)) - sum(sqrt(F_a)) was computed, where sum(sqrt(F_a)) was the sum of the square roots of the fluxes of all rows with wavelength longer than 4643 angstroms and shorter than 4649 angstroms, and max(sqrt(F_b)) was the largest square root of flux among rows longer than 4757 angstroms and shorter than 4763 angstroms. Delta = -14.8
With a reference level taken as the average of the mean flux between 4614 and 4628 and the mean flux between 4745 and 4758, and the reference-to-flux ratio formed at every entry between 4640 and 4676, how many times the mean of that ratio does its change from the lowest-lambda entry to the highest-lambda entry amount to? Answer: 0.061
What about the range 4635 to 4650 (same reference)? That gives 0.051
